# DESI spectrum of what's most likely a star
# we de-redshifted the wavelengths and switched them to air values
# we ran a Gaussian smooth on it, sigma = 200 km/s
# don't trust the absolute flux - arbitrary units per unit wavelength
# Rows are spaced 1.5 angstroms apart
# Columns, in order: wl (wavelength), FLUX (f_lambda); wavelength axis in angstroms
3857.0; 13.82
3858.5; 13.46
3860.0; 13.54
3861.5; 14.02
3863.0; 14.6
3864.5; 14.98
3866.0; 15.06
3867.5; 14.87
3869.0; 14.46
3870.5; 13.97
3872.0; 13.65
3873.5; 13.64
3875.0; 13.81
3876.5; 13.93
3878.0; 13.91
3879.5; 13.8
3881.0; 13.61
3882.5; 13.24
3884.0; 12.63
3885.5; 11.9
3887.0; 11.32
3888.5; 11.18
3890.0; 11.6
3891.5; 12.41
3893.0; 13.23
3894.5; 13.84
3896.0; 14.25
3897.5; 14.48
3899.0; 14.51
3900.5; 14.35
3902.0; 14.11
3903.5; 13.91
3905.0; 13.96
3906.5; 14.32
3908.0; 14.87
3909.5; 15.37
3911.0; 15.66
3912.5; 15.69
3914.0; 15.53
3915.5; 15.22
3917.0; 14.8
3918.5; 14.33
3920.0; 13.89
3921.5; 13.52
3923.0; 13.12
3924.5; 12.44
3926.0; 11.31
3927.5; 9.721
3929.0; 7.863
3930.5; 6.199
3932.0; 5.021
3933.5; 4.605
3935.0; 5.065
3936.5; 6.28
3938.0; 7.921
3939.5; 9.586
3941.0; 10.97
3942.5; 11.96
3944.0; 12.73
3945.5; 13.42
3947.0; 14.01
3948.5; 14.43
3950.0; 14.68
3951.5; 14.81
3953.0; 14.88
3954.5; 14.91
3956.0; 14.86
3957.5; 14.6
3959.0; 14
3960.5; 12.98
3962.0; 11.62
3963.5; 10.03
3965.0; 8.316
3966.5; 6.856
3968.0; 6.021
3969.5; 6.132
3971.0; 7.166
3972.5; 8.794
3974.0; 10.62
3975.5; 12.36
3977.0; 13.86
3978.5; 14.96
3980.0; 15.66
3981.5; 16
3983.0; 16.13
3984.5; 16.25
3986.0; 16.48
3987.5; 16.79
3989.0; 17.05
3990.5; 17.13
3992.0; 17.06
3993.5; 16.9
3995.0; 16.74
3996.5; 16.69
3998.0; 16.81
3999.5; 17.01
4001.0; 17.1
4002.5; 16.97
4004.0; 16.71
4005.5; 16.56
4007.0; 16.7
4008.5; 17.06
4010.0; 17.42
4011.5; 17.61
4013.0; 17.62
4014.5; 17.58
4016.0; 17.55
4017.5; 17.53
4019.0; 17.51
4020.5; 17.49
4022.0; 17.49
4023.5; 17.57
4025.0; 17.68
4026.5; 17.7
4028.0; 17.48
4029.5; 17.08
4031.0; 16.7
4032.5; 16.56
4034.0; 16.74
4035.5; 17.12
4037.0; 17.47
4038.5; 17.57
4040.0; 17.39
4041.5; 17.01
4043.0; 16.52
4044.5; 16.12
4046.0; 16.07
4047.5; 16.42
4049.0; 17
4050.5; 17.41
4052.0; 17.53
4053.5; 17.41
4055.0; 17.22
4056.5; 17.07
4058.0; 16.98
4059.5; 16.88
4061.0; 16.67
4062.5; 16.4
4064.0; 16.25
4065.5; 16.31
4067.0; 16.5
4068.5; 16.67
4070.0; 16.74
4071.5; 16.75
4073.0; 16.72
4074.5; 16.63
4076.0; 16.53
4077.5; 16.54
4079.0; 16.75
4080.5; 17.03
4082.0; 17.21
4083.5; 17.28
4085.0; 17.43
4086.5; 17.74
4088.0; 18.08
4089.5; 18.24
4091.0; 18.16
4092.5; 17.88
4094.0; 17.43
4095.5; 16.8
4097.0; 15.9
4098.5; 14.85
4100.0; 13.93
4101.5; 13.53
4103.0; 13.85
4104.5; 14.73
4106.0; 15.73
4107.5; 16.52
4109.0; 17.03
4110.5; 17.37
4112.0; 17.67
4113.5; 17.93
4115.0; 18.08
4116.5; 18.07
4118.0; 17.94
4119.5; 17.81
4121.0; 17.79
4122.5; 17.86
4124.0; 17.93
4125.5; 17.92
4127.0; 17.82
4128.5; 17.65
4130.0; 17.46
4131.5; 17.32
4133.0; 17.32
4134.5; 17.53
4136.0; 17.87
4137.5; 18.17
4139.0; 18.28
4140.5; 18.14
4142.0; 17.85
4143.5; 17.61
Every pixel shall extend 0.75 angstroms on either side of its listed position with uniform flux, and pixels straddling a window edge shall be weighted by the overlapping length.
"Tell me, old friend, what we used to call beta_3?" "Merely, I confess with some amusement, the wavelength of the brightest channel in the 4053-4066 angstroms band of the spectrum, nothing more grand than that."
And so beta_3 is 4053.5 angstroms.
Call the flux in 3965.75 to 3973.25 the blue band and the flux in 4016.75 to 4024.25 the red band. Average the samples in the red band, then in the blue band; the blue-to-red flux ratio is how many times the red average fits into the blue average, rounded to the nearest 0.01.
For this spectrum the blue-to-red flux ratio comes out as 0.40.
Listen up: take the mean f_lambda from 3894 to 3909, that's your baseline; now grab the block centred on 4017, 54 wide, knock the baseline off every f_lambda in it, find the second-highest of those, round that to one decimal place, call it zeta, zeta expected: 3.4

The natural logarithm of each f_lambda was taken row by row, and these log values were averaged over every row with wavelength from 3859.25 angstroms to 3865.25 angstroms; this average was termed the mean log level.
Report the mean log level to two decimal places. 2.66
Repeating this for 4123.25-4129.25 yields 2.88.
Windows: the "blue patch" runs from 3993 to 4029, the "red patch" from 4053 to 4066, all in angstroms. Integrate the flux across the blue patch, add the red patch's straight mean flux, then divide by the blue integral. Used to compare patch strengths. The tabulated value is 1.03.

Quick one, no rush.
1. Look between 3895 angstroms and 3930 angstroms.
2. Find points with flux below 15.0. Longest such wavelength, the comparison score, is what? 3929.0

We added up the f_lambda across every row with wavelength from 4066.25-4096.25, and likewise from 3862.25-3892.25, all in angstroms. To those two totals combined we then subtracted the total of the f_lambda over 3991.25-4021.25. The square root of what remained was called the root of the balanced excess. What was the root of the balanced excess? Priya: 16.4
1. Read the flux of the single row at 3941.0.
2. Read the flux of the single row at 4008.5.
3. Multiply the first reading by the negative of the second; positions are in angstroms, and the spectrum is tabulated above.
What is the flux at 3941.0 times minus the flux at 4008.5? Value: -187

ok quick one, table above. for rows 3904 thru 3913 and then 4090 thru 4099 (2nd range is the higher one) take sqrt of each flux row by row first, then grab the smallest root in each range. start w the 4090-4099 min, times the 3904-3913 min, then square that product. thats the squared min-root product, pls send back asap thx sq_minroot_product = 207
